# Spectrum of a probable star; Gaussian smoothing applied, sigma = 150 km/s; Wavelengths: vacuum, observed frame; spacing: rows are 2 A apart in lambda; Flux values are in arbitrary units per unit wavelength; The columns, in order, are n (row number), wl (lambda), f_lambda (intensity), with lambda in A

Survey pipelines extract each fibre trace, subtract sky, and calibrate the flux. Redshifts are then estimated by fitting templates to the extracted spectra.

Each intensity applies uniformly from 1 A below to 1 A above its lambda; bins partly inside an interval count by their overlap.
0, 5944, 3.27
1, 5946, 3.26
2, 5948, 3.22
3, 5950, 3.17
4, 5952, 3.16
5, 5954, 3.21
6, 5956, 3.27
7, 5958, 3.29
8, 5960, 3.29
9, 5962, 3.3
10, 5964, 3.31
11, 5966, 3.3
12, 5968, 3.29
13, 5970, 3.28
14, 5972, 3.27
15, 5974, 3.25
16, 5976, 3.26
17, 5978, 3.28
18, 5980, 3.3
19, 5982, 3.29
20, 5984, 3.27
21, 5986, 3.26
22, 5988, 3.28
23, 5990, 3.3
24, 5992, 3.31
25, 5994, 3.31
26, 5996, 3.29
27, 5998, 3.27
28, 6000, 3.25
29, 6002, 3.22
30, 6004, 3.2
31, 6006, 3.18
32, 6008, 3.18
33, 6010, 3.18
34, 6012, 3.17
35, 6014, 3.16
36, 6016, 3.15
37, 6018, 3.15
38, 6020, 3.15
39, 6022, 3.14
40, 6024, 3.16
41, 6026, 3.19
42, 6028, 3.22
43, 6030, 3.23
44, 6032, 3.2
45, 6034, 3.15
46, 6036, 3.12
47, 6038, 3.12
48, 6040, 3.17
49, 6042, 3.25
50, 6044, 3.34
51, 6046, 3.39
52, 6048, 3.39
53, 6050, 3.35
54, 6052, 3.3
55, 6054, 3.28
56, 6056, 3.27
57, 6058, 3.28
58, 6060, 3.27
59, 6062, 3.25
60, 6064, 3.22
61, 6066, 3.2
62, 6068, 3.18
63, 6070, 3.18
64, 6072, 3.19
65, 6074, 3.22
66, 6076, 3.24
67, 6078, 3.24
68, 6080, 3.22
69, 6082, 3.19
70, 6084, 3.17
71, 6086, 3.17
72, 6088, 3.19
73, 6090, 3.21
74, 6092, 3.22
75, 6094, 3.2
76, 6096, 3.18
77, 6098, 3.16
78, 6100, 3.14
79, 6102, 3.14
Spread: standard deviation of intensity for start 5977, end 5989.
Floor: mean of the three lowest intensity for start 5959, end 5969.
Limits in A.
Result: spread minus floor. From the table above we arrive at -3.28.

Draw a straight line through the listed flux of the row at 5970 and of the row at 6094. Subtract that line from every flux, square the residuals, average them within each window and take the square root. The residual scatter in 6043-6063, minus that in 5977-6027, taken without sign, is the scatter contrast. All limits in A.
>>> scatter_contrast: 0.04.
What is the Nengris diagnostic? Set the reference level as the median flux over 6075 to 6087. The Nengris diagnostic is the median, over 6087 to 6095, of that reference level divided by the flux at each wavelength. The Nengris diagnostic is 1.00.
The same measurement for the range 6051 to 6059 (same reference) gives 0.98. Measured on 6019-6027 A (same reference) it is 1.02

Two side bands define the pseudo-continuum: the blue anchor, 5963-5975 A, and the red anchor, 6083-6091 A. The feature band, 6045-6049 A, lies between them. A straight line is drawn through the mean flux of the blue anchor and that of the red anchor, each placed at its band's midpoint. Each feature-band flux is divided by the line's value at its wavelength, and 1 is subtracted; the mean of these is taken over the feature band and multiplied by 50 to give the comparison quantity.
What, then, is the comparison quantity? 2.7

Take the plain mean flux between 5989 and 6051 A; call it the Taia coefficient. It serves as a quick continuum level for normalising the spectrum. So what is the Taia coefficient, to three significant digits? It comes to 3.22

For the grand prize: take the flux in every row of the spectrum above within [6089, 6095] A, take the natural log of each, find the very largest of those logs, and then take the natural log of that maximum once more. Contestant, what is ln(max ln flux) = 0.156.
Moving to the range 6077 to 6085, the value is 0.162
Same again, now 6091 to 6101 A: 0.156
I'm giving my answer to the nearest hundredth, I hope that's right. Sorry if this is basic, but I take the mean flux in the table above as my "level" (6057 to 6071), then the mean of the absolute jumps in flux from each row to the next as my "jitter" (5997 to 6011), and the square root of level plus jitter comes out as 1.80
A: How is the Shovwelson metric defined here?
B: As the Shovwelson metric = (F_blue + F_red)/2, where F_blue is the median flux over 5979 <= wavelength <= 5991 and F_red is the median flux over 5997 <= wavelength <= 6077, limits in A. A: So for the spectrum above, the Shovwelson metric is 3.24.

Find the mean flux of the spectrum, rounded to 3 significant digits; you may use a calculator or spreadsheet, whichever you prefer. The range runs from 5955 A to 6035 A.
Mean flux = 3.24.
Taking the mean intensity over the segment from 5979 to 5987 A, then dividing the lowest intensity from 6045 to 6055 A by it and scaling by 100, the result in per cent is 100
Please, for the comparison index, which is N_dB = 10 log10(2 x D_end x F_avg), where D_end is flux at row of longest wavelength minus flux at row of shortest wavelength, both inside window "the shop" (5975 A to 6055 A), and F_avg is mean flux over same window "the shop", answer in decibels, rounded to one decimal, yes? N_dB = -8.9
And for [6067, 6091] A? -7.2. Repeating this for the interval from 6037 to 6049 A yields 2.5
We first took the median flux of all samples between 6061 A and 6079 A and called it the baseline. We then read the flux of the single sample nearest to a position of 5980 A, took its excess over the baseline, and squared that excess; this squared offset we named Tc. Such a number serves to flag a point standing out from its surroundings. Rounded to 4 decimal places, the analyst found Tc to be 0.0064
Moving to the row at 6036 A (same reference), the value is 0.0100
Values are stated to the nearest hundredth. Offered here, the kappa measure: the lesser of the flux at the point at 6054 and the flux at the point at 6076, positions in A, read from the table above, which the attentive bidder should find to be 3.24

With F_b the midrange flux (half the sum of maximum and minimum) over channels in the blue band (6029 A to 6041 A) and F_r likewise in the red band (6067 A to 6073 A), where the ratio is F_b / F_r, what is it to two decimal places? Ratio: 1.00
